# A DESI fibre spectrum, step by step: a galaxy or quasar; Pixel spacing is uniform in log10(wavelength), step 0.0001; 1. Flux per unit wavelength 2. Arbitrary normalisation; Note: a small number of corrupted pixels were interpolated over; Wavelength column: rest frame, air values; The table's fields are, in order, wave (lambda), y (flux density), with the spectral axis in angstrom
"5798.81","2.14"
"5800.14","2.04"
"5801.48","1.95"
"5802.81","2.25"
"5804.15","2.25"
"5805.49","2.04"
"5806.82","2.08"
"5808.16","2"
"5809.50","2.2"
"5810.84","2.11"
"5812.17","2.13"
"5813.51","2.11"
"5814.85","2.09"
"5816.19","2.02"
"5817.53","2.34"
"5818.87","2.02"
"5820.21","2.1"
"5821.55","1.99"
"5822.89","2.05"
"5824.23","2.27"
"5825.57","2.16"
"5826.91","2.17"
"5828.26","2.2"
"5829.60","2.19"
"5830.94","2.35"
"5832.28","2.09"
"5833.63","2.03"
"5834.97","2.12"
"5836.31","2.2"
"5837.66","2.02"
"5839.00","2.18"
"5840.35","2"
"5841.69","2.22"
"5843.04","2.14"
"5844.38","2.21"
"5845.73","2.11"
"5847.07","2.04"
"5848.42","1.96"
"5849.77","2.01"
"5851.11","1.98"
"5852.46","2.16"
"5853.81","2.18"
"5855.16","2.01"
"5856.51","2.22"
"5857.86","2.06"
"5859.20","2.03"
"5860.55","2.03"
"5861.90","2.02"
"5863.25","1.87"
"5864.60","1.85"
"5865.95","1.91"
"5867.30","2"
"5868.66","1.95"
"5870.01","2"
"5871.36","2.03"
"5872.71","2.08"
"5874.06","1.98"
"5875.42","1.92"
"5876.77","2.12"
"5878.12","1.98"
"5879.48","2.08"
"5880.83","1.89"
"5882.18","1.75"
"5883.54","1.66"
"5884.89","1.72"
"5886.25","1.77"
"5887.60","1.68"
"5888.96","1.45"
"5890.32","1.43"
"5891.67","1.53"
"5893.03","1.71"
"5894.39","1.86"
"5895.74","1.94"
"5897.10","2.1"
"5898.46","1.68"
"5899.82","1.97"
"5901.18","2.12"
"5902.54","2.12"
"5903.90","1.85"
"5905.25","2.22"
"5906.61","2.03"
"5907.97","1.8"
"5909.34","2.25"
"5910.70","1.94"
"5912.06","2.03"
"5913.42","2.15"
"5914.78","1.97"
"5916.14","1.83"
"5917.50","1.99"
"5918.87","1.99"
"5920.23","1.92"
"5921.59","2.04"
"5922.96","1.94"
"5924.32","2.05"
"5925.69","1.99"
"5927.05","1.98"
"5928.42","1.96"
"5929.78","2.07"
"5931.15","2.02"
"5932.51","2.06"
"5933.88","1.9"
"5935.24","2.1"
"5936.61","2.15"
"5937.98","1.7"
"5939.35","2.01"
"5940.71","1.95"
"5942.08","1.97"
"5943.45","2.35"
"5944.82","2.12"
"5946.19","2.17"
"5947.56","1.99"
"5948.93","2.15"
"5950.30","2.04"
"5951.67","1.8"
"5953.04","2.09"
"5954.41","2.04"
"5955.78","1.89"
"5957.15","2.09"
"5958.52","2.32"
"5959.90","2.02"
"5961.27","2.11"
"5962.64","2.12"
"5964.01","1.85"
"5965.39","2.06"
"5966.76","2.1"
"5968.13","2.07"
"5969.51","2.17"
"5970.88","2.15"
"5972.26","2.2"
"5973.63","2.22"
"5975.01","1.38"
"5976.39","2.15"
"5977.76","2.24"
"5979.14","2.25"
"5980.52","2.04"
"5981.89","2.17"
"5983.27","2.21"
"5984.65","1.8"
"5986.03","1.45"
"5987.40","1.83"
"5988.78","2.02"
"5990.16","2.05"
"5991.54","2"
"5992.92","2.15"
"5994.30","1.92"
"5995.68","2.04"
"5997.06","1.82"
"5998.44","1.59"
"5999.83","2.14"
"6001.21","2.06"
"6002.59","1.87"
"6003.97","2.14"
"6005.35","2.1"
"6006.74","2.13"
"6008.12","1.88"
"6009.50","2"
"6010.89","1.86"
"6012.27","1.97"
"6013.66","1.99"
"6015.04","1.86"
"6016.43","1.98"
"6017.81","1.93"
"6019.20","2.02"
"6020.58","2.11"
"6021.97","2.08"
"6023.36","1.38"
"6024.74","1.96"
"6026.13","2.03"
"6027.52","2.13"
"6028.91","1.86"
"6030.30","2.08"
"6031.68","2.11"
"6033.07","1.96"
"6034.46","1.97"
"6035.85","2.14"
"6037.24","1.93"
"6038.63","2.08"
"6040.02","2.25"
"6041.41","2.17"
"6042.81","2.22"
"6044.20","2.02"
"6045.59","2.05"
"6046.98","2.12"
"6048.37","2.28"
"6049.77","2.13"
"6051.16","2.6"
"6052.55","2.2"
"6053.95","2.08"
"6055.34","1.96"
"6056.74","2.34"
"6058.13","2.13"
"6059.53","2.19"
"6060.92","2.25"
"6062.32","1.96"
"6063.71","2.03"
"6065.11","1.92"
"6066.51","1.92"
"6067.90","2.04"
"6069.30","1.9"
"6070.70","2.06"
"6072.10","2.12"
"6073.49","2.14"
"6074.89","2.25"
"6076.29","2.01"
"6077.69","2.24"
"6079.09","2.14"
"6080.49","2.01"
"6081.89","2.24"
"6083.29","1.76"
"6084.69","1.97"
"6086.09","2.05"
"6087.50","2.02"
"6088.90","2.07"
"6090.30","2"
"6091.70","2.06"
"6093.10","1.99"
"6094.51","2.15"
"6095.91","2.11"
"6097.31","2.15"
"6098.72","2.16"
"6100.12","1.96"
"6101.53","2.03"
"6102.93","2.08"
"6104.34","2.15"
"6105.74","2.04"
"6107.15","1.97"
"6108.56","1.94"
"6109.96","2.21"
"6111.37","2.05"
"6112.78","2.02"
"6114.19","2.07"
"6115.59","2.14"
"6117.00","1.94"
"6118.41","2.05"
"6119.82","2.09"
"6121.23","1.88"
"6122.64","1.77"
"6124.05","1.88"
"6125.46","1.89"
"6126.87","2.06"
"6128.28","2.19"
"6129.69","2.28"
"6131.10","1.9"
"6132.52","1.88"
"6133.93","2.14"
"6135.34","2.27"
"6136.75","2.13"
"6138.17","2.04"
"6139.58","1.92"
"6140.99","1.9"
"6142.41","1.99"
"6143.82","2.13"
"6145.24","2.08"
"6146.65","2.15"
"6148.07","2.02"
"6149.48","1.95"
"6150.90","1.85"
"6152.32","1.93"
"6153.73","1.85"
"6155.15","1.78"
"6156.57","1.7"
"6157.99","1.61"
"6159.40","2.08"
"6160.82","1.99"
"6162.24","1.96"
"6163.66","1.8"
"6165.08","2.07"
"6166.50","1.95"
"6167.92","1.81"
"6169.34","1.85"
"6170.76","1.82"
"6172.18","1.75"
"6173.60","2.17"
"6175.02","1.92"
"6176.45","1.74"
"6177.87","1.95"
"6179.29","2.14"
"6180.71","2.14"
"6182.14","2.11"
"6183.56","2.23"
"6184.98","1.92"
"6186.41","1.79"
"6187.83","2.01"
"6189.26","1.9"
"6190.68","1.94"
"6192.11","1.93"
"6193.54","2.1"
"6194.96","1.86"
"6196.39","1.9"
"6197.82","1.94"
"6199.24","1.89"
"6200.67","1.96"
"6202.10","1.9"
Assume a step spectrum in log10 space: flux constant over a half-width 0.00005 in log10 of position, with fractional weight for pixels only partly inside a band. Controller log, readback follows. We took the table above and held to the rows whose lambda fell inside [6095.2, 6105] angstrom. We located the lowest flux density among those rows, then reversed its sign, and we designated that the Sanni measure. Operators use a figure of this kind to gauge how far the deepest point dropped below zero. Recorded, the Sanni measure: -1.96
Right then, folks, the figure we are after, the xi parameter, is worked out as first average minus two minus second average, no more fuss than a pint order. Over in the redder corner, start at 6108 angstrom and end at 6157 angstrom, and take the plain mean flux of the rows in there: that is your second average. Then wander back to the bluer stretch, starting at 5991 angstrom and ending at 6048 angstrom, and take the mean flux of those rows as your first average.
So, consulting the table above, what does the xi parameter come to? -2.000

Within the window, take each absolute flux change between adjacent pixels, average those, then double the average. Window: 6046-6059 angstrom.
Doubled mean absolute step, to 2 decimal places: 0.50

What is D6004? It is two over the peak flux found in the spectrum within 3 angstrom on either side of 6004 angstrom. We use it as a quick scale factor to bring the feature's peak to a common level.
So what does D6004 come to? 0.935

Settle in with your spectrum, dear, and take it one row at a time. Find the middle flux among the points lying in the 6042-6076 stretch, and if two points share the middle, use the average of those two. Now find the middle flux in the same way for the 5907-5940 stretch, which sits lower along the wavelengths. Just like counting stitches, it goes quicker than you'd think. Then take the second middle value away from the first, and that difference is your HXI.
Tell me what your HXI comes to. 0.13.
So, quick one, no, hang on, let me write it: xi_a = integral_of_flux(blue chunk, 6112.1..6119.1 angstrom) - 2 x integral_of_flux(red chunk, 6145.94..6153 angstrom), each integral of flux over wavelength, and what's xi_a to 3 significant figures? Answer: -13.6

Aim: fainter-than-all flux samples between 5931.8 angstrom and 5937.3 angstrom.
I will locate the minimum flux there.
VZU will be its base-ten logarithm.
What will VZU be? 0.279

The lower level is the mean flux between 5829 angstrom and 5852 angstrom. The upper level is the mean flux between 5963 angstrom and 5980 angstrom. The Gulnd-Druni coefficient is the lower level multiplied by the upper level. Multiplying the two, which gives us 4.4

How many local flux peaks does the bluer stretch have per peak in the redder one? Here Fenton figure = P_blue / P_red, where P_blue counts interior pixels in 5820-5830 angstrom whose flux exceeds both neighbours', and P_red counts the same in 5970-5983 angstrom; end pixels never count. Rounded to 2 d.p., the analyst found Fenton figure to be 1.00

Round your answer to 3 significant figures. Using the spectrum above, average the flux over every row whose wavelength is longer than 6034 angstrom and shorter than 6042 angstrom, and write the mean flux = 2.09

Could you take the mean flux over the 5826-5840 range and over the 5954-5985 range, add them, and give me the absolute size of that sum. 4.23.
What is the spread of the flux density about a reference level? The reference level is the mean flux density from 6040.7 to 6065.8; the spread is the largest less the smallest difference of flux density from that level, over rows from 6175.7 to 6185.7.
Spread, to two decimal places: 0.49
